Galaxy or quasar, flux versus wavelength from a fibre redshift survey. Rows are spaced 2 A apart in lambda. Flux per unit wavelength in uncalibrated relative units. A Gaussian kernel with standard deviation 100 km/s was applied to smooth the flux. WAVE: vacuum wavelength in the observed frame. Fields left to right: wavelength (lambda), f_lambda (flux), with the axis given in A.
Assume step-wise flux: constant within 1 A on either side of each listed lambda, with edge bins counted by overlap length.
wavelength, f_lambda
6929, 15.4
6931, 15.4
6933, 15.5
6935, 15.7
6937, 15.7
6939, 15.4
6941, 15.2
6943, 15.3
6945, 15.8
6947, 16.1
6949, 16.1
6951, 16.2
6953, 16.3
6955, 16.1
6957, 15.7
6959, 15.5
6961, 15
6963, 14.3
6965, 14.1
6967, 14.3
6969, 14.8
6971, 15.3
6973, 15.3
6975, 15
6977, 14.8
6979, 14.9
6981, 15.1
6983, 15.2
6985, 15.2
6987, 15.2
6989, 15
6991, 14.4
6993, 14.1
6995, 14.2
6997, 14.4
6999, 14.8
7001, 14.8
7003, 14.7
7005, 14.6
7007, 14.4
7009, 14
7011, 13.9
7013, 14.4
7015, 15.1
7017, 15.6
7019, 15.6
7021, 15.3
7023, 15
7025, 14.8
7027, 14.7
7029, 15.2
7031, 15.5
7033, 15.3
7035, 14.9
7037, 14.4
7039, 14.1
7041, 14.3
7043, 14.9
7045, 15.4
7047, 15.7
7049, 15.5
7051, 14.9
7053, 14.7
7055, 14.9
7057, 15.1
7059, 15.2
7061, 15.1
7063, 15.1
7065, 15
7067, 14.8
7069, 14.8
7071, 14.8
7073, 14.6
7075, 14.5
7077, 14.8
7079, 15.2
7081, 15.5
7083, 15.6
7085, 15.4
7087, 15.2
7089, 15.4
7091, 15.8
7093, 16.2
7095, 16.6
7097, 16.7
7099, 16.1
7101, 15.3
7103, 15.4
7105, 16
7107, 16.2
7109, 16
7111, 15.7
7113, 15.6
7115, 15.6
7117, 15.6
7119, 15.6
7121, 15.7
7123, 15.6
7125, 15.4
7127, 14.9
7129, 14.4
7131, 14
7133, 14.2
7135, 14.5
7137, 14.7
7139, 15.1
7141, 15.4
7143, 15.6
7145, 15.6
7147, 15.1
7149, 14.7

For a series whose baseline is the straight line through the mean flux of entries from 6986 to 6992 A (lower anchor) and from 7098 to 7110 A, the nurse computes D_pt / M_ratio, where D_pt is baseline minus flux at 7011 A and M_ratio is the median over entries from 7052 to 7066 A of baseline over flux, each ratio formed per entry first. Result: 1.1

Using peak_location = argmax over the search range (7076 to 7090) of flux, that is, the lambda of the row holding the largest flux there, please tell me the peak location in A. 7083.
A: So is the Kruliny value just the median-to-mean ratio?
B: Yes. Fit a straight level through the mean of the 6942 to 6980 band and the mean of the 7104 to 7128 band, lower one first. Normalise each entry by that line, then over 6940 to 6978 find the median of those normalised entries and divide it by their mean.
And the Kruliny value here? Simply 1.00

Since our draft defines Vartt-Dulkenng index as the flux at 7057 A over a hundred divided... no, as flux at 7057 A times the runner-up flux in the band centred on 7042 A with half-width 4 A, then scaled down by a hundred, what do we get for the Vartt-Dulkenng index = 2.25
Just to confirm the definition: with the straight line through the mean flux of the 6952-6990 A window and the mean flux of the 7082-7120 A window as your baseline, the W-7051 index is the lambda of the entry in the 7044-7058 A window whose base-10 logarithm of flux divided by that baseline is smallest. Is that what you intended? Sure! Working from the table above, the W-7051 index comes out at 7053 A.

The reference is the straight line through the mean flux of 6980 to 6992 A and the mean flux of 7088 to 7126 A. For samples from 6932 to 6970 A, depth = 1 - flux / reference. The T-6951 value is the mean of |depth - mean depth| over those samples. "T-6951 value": 0.0379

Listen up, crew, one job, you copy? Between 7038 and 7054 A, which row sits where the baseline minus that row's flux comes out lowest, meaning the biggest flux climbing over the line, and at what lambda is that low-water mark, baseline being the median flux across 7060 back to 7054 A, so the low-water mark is 7047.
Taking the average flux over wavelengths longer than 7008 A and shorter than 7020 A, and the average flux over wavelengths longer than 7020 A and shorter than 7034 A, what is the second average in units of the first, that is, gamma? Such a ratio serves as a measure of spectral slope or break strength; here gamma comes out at 1.024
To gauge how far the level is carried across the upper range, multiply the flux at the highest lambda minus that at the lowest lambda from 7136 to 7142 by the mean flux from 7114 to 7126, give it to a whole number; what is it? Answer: 11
